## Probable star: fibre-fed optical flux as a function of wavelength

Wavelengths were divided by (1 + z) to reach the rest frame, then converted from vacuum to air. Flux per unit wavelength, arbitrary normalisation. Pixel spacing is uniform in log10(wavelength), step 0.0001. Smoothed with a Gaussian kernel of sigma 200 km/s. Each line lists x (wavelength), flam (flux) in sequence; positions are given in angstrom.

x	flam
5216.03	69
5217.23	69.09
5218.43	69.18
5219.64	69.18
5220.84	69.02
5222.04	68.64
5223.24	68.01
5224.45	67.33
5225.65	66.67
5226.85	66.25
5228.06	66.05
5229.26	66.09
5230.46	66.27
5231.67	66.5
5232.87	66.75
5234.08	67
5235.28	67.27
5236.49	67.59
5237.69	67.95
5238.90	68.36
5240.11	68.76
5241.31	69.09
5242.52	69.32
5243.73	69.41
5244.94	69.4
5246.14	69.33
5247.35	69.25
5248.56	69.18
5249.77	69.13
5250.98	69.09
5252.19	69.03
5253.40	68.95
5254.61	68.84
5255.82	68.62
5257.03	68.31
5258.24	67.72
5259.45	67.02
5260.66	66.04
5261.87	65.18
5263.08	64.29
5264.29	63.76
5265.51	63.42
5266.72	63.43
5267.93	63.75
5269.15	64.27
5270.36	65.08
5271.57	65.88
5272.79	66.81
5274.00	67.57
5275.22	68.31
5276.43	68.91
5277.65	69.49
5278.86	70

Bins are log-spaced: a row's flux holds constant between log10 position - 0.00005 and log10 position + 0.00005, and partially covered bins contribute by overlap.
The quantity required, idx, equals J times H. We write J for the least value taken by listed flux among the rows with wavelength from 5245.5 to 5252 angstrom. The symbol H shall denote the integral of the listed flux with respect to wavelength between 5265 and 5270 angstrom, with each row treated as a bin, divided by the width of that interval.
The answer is 4409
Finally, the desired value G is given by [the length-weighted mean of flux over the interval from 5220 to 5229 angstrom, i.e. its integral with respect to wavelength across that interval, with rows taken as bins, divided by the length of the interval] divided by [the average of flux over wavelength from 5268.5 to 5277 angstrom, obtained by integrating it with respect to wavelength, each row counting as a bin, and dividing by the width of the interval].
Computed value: 1.01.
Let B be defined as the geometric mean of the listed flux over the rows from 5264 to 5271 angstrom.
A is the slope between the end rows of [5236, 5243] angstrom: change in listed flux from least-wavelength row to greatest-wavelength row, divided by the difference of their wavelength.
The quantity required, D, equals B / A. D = 223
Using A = 0.29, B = 63.9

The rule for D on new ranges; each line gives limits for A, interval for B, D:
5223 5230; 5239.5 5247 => -217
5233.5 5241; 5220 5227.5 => 232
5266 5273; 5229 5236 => 120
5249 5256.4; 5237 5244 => -816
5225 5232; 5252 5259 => -2428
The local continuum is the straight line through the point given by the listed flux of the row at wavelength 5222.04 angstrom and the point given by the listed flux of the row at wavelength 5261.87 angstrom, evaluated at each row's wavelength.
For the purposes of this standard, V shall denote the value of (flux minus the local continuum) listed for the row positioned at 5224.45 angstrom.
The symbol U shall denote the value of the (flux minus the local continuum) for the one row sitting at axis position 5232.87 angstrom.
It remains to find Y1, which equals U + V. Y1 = -2.0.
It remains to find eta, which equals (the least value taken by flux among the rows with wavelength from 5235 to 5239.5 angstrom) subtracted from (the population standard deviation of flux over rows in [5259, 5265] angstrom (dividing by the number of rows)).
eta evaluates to -66.1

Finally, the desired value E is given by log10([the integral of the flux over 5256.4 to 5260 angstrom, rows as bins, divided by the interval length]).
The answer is 1.831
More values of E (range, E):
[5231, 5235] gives 1.825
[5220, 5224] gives 1.836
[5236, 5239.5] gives 1.833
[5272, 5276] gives 1.829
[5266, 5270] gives 1.806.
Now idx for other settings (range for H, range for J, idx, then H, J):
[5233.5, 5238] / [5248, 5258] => 4613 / 67.5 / 68.31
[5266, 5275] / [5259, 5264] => 4201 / 65.4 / 64.29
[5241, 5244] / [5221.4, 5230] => 4567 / 69.1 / 66.05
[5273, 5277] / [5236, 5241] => 4608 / 68.2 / 67.59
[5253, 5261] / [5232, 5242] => 4538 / 68.0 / 66.75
